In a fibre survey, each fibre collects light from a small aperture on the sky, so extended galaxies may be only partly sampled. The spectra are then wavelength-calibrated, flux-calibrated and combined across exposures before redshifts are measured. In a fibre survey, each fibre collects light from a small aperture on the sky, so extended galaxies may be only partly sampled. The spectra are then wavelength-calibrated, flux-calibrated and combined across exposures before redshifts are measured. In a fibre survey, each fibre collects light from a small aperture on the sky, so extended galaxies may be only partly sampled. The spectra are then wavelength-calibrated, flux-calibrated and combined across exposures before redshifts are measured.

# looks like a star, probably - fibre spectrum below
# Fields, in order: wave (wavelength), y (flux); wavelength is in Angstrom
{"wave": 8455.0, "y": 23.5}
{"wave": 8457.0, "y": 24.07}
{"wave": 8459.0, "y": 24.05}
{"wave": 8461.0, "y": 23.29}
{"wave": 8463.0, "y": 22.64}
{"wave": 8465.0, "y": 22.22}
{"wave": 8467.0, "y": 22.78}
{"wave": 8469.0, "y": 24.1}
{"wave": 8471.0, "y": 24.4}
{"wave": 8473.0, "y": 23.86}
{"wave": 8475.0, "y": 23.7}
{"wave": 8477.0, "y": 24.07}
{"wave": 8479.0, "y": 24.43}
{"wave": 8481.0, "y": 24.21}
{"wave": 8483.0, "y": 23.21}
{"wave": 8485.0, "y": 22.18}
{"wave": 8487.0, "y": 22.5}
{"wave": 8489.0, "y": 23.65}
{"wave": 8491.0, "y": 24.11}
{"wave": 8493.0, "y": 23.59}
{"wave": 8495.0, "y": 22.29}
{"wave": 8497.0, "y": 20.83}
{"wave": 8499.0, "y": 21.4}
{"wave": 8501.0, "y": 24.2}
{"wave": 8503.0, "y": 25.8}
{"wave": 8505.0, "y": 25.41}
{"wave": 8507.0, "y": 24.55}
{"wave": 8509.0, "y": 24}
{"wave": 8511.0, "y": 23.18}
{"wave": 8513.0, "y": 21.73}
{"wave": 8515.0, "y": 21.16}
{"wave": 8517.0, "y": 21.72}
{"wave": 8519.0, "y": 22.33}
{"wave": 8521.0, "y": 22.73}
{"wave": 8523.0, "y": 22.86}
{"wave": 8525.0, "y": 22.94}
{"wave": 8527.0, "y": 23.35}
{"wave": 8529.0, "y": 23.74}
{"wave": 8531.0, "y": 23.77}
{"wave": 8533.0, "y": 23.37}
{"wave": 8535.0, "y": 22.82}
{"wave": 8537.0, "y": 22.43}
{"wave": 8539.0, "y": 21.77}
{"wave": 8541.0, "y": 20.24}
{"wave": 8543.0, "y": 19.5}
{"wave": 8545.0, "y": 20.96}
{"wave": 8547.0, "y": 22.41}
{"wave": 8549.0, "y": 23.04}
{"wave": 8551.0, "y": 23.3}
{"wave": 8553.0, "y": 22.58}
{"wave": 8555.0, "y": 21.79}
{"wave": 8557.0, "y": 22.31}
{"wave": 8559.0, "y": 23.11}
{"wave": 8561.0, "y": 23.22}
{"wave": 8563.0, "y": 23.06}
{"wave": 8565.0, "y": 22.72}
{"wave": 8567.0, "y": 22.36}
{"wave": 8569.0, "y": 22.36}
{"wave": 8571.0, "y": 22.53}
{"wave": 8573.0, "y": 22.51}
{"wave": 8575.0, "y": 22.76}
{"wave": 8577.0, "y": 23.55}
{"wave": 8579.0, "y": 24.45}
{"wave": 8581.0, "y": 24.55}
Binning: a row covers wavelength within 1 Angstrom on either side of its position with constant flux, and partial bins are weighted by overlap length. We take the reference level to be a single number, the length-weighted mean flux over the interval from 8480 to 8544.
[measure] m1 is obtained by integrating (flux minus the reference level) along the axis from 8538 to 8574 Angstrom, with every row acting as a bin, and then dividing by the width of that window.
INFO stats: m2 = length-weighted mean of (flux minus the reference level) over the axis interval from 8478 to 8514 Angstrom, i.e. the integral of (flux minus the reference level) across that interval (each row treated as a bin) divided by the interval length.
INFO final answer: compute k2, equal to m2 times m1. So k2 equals -0.35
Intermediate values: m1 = -0.7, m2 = 0.5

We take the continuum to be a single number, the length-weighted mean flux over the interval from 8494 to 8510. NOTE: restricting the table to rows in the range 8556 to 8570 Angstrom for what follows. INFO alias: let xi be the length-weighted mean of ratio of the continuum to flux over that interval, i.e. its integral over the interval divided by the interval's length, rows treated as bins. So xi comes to 1.04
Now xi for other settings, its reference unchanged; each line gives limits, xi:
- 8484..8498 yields 1.04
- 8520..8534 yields 1.01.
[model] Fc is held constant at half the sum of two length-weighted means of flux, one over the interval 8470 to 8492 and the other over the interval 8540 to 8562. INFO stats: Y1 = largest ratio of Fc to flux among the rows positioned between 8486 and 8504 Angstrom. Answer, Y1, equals 1.10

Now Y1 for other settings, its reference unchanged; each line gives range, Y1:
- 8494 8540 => 1.10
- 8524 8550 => 1.17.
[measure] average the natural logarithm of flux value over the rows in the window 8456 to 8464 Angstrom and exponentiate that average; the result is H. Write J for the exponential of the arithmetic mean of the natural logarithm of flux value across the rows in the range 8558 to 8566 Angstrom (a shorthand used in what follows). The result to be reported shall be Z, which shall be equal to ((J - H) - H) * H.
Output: -564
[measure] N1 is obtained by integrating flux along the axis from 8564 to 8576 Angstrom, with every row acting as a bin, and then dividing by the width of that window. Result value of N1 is 22.5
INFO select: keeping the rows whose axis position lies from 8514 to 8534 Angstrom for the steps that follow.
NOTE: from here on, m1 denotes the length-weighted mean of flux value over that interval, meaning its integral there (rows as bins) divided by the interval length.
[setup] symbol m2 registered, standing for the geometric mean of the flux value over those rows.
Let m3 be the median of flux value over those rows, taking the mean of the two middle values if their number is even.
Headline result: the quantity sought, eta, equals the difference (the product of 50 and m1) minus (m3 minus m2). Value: 1140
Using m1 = 22.8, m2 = 22.8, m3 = 22.9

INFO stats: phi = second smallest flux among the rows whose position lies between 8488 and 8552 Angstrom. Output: 20.24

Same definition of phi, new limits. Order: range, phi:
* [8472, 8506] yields 21.4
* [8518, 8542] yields 21.77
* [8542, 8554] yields 20.96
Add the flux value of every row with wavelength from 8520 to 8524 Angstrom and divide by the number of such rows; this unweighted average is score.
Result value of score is 22.8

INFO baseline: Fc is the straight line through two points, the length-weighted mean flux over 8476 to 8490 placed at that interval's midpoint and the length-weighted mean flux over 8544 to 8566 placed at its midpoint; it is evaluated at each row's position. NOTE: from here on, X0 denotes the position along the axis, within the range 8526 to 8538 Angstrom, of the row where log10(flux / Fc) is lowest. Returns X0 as 8537.0 Angstrom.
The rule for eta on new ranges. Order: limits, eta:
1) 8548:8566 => 1139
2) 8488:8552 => 1139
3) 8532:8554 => 1101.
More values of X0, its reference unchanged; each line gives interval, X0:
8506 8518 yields 8515.0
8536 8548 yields 8543.0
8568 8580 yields 8569.0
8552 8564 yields 8555.0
